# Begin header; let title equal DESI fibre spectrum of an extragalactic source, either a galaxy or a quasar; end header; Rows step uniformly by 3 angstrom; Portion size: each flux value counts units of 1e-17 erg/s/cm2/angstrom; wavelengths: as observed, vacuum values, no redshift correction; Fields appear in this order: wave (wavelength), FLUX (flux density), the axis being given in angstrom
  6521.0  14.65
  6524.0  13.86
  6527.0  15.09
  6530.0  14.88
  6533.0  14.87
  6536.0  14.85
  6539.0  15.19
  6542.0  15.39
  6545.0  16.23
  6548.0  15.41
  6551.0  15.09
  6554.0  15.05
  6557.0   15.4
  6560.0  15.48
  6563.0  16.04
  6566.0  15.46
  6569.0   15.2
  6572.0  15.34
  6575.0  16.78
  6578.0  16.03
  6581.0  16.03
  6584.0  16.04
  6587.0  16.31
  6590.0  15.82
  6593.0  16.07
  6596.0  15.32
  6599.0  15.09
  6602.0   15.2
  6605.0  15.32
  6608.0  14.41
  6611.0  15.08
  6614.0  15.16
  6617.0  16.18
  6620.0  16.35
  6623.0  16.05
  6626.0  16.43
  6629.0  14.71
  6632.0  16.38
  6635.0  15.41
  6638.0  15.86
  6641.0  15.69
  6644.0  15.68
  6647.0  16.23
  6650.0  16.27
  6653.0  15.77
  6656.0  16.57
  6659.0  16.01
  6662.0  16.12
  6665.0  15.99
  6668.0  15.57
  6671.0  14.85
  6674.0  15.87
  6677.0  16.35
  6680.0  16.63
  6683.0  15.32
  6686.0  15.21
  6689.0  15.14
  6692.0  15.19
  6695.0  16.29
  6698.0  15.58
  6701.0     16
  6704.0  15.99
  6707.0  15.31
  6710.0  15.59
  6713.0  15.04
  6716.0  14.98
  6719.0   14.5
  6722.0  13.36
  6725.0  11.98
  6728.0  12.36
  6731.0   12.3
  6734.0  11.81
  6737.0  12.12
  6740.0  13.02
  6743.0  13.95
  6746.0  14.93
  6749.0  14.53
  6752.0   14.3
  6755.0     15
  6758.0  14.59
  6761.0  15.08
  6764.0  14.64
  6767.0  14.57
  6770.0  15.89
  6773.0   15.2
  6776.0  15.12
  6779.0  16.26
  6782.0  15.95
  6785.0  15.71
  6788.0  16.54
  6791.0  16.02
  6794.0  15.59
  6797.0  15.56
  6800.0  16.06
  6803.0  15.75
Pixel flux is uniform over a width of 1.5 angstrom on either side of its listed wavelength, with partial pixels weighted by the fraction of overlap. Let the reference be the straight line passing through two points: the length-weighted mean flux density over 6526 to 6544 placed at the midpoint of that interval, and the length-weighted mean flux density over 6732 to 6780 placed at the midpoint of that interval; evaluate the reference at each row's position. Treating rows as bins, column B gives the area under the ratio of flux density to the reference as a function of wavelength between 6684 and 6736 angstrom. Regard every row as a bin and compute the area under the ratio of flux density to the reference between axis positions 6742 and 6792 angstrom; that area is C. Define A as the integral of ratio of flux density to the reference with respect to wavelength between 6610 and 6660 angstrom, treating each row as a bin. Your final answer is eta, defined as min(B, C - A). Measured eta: -1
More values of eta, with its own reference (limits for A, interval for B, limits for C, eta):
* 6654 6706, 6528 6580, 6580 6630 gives -4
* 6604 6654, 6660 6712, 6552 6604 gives 1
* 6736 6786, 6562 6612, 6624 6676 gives 5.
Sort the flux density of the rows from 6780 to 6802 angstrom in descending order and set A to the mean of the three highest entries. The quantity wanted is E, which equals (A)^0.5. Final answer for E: 4.03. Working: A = 16.2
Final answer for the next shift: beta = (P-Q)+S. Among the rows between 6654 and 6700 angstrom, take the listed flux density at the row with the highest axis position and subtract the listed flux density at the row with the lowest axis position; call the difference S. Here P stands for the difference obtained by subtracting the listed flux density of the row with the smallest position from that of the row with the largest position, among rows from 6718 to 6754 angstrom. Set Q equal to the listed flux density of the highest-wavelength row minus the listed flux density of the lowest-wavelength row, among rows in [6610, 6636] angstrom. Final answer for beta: -1.5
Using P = 0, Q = 0.3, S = -1.0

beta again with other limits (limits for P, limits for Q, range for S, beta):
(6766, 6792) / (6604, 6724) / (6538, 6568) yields 3.7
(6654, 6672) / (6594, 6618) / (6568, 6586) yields -1.7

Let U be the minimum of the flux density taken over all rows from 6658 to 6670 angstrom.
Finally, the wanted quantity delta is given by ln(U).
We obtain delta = 2.75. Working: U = 15.57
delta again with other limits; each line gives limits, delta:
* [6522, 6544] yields 2.63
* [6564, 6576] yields 2.72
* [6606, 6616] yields 2.67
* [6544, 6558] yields 2.71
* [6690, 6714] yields 2.71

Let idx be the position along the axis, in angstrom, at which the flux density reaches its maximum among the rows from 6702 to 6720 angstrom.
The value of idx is 6704.0 angstrom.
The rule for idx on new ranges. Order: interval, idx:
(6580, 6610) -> 6587.0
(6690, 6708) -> 6695.0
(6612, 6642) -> 6626.0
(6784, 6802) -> 6788.0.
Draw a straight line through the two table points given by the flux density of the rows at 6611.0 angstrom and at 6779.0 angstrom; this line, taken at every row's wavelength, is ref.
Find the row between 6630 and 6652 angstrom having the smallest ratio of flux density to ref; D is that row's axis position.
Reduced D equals 6635.0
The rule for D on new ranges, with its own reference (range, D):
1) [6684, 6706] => 6689.0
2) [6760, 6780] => 6767.0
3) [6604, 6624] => 6608.0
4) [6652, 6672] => 6671.0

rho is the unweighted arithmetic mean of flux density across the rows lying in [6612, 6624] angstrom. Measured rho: 15.9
